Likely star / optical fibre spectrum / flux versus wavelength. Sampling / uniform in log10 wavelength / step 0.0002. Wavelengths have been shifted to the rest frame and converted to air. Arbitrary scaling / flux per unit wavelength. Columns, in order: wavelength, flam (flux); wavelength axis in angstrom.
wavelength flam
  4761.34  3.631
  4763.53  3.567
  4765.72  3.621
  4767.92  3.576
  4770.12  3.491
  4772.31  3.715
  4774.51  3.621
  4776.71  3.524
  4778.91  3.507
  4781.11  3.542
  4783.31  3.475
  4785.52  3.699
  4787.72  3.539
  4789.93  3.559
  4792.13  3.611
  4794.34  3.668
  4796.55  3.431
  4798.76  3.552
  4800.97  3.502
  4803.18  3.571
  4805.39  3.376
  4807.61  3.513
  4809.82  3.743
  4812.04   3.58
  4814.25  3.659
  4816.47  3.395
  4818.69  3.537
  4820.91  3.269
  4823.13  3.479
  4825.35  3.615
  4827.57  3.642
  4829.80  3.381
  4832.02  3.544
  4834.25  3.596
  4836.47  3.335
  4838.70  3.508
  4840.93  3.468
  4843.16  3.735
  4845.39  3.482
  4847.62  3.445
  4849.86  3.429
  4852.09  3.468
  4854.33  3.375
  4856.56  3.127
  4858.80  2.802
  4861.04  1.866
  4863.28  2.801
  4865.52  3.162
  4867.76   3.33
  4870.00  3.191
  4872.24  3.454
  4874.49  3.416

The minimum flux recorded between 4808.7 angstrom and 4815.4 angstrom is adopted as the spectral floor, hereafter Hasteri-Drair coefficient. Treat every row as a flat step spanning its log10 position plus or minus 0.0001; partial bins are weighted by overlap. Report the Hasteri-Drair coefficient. 3.58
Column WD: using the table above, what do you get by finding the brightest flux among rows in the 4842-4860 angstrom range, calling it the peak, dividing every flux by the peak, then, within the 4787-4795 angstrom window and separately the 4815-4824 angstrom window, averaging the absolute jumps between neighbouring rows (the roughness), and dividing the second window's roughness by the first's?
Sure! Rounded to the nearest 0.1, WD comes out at 4.8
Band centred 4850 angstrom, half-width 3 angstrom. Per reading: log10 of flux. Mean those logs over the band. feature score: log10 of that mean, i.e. -0.270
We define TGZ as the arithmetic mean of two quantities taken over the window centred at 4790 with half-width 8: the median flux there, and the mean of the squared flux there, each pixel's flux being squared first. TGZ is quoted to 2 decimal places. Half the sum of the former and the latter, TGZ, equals 8.15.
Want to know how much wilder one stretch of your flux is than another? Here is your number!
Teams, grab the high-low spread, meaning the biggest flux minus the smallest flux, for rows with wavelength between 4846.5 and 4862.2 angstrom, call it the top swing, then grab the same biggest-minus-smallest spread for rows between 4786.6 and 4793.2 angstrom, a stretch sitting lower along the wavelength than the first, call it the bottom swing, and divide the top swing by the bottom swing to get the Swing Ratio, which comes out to 22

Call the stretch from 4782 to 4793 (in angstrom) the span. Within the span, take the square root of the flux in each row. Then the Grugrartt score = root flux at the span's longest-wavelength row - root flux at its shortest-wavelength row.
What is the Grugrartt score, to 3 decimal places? 0.036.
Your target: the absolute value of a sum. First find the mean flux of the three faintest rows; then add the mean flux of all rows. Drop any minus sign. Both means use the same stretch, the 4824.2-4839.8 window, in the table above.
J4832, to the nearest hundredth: 6.93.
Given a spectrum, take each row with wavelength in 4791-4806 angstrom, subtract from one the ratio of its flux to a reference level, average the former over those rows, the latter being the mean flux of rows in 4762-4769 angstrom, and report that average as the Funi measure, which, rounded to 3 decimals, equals 0.016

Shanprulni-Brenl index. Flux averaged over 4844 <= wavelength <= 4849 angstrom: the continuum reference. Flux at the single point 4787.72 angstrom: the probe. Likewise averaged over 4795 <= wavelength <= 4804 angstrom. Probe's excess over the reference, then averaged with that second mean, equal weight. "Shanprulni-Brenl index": 1.79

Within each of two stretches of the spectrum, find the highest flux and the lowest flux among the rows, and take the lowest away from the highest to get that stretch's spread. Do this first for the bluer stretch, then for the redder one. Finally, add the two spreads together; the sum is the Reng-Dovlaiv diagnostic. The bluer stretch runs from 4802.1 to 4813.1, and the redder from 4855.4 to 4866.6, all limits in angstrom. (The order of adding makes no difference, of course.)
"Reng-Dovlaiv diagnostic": 1.66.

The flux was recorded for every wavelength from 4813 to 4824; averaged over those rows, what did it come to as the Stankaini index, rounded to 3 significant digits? 3.47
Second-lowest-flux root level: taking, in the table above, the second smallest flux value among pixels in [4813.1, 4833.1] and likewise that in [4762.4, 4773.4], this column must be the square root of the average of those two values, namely 1.864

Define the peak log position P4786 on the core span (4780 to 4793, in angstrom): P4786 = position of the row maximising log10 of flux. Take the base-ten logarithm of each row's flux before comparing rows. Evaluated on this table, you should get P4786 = 4785.52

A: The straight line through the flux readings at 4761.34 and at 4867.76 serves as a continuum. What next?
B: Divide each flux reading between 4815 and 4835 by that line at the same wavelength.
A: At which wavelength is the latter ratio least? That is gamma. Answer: 4820.91 angstrom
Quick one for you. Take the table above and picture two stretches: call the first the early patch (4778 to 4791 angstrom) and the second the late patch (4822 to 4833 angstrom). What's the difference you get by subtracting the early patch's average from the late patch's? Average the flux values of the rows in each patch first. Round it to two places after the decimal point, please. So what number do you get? -0.02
